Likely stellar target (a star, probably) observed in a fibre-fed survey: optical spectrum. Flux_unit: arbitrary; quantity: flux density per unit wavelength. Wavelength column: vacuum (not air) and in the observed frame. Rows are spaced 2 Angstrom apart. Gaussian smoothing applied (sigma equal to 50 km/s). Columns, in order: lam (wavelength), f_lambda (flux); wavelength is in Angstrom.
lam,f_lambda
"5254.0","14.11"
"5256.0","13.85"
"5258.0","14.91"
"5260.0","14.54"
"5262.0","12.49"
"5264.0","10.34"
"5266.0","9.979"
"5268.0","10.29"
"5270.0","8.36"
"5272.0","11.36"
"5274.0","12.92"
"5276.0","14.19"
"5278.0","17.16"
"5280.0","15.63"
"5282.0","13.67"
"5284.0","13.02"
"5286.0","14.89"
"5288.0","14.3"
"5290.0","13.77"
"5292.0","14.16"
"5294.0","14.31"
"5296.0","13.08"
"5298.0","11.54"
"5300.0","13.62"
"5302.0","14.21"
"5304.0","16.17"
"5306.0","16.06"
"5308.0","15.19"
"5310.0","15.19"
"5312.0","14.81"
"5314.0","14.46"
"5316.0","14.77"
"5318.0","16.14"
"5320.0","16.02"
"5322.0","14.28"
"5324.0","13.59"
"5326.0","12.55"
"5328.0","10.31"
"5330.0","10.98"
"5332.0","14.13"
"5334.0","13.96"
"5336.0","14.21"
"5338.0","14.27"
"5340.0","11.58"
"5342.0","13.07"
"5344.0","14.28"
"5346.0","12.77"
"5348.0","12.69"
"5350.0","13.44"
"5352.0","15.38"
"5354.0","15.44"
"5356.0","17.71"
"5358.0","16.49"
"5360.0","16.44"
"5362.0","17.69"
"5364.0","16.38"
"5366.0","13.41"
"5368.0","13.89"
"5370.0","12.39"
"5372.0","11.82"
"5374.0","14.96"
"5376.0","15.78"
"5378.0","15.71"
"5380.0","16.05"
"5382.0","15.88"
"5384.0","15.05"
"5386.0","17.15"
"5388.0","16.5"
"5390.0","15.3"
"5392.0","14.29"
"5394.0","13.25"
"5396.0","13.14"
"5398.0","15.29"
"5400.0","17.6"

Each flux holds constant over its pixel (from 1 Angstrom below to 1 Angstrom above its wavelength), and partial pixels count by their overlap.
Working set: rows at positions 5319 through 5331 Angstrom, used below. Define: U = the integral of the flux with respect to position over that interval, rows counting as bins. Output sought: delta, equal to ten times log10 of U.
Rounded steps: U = 155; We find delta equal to 21.9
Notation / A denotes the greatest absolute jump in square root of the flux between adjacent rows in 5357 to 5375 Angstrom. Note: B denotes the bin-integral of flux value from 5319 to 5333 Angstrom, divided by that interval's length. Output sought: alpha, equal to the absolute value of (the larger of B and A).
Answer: 13.1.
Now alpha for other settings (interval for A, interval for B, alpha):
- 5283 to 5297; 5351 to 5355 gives 15.4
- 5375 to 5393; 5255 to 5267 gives 12.7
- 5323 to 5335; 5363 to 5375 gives 13.8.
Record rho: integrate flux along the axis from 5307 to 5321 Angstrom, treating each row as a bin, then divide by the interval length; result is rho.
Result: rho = 15.2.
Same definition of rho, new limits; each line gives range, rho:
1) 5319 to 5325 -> 14.6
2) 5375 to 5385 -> 15.7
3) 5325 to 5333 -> 12.0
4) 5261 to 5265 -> 11.4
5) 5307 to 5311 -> 15.2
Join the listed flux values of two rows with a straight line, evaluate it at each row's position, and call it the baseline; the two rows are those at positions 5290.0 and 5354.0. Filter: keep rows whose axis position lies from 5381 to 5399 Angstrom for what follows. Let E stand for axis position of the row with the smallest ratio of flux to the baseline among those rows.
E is 5396.0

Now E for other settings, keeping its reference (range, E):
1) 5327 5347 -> 5328.0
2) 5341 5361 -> 5348.0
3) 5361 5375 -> 5372.0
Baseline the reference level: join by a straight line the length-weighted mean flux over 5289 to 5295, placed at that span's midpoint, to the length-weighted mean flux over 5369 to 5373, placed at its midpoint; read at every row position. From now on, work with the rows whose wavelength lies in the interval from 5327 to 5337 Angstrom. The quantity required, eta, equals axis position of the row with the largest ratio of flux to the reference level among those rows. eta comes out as 5336.0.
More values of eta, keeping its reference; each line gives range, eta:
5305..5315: 5306.0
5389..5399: 5398.0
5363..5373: 5364.0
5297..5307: 5304.0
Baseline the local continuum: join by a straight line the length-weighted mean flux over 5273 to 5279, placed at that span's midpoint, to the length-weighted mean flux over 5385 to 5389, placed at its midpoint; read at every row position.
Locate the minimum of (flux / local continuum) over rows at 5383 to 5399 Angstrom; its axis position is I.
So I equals 5396.0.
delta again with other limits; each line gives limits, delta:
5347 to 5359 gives 22.6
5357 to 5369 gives 22.8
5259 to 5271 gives 21.2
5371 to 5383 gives 22.6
